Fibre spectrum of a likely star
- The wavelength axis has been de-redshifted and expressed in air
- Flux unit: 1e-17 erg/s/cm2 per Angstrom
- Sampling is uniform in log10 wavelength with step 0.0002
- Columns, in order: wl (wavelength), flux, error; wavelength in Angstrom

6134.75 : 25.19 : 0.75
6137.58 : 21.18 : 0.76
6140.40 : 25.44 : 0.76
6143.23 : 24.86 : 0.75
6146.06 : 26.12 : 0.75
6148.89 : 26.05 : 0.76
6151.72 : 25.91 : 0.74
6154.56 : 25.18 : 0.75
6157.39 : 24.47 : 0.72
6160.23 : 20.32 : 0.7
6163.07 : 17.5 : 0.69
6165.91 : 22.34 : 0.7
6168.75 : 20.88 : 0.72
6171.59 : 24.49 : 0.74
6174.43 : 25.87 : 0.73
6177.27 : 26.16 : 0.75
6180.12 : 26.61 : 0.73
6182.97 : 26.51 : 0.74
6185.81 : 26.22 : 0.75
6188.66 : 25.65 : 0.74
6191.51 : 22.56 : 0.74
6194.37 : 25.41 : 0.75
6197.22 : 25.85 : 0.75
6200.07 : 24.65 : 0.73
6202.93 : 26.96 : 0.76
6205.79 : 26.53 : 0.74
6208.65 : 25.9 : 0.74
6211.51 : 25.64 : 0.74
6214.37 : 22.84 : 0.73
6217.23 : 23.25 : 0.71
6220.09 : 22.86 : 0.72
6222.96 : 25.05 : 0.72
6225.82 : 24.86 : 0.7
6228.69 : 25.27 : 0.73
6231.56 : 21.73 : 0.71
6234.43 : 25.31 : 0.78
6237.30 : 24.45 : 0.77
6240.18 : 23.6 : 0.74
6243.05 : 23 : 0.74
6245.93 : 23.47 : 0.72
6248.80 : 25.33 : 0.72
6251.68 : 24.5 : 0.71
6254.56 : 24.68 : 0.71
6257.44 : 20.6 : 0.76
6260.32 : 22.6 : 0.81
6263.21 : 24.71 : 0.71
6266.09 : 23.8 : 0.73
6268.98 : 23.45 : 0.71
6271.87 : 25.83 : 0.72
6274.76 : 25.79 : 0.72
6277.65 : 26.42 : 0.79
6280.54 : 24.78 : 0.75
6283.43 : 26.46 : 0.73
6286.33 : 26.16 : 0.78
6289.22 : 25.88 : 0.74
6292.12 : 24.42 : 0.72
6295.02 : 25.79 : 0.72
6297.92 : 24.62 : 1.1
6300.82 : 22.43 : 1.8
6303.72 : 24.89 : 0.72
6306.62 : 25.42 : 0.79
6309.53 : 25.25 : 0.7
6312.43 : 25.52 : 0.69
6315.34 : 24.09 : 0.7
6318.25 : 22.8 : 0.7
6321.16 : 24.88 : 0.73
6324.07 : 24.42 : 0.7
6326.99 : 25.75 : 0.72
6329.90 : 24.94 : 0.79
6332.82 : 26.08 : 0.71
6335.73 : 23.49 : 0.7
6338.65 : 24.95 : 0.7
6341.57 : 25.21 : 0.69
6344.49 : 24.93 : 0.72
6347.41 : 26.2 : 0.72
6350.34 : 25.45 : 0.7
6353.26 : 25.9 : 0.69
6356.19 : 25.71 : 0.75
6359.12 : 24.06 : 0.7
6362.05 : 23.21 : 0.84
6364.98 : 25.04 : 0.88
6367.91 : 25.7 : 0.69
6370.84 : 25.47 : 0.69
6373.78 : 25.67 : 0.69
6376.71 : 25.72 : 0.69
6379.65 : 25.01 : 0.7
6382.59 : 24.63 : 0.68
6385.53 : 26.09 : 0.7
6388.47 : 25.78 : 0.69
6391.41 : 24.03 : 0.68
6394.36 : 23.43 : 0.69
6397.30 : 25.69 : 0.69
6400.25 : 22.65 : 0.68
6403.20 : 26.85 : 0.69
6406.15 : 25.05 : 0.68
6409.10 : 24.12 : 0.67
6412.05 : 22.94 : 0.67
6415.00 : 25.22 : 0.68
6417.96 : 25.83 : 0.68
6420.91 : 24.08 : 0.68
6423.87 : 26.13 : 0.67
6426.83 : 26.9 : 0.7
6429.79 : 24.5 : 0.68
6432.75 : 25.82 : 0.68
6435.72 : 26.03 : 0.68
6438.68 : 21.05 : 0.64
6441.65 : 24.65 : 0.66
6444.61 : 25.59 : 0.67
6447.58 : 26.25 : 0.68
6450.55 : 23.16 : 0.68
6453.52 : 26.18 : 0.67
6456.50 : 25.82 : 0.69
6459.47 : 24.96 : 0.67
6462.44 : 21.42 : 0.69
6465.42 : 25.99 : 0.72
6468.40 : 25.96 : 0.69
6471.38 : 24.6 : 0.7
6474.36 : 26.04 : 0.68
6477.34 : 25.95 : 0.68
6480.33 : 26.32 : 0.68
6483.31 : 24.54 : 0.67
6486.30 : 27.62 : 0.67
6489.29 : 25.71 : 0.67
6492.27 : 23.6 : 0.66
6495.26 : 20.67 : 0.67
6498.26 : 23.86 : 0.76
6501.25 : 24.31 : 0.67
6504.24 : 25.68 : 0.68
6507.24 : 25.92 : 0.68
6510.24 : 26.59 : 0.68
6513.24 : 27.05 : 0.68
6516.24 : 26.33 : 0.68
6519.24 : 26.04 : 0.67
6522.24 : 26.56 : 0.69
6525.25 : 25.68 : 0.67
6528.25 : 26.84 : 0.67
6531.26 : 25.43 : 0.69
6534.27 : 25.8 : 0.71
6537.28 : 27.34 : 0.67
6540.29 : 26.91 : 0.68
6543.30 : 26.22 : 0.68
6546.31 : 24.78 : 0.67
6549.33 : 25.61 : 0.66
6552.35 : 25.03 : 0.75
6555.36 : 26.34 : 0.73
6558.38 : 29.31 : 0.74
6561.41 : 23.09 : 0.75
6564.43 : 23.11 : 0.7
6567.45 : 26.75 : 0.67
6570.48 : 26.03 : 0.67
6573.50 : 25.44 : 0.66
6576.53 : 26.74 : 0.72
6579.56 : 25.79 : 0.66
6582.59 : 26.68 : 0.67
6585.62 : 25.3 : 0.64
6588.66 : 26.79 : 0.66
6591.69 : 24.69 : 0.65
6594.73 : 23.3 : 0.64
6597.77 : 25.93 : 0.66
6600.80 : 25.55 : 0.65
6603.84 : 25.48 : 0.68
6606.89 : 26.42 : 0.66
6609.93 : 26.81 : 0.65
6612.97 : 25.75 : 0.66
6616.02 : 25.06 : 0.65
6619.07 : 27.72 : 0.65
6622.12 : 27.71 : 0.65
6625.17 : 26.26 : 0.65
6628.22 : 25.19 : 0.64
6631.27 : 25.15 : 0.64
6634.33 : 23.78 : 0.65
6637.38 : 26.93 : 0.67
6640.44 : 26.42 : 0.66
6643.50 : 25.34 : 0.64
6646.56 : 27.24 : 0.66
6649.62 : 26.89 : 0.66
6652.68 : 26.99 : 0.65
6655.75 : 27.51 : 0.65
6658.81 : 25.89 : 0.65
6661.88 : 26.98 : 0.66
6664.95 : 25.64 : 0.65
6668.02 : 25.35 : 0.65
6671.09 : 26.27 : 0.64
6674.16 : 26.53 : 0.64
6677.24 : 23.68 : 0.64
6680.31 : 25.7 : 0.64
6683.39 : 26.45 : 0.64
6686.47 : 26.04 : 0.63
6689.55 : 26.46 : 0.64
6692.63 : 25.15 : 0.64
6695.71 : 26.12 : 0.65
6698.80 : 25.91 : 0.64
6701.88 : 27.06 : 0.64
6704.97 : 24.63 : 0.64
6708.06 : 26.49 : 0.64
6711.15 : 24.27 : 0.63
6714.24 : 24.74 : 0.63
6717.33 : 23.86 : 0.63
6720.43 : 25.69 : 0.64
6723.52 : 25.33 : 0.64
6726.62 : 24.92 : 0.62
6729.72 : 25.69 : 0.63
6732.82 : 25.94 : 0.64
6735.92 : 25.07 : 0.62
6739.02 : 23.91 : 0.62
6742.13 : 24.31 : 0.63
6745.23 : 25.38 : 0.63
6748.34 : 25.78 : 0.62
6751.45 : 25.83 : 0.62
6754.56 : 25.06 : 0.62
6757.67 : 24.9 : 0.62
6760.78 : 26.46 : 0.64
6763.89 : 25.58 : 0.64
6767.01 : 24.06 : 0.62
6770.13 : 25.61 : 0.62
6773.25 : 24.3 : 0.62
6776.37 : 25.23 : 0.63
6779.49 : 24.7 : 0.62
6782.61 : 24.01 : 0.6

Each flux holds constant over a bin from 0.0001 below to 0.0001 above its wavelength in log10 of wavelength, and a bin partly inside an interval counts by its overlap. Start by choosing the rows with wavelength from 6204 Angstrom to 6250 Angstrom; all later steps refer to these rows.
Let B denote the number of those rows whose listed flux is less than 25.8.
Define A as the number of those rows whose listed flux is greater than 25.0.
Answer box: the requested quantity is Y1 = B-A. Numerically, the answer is 7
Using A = 7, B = 14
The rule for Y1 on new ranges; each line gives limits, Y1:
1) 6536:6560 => -4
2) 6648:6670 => -5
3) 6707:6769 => 4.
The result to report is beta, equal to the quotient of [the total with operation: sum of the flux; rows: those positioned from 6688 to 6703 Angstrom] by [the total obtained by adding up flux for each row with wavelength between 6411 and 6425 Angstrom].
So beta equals 1.05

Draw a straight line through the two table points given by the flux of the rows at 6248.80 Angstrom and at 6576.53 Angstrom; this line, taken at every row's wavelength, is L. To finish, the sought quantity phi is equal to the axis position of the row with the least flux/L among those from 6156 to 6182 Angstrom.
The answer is 6163.07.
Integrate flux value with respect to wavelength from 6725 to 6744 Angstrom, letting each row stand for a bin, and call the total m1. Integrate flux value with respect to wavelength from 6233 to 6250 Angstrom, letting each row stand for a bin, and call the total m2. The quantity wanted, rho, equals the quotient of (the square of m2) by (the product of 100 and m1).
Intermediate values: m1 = 475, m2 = 411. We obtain 3.6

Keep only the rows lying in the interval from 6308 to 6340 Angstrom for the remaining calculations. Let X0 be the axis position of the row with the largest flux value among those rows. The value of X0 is 6332.82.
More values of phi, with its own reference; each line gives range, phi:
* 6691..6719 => 6717.33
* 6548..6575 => 6561.41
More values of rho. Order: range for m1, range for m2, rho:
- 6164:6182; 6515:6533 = 5.1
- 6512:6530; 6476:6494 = 4.5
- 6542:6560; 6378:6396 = 4.2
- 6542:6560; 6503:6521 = 4.7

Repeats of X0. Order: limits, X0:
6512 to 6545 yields 6537.28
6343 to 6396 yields 6347.41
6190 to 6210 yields 6202.93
